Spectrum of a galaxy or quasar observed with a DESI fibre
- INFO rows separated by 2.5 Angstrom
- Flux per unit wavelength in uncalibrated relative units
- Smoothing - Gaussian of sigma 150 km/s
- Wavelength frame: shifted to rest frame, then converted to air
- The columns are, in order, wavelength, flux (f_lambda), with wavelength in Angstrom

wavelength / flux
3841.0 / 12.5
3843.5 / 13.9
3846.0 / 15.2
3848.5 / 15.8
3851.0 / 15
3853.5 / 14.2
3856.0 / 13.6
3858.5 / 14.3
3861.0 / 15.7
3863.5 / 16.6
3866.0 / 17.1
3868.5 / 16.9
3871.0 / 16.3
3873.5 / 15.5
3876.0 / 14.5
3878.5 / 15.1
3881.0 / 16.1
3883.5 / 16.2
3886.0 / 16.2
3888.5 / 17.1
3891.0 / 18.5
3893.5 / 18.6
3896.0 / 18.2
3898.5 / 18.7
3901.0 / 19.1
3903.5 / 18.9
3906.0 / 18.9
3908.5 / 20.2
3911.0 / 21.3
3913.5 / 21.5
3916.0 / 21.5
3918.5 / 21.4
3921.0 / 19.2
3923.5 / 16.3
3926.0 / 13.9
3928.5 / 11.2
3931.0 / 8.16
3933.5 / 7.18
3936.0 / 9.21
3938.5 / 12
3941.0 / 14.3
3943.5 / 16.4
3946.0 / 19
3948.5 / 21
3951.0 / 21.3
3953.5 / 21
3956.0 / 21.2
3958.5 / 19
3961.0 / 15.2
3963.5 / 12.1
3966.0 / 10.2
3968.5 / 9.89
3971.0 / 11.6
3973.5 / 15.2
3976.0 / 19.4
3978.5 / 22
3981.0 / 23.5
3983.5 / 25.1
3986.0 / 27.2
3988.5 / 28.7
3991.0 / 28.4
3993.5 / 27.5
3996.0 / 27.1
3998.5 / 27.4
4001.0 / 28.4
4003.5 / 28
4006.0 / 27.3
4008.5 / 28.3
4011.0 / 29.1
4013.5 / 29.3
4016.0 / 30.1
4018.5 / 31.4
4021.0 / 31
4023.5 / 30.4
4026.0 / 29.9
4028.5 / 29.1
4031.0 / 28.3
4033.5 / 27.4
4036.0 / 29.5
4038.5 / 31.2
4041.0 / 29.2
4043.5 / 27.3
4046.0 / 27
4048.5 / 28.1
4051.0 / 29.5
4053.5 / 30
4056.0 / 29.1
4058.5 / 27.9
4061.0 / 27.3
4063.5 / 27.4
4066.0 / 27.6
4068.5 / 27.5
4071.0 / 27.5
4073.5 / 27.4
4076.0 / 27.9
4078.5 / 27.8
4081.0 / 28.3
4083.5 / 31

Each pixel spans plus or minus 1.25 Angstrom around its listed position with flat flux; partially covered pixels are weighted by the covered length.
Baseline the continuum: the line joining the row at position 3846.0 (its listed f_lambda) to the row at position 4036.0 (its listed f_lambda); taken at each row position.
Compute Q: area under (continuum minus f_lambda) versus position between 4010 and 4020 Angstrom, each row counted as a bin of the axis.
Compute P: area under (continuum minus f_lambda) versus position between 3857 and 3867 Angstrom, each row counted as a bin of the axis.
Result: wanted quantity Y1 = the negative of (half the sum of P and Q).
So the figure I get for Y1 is 8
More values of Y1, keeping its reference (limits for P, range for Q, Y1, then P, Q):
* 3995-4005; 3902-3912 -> 5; -9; 0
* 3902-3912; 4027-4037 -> -3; 0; 6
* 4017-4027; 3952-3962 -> -10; -22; 43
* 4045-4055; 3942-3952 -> -27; 19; 36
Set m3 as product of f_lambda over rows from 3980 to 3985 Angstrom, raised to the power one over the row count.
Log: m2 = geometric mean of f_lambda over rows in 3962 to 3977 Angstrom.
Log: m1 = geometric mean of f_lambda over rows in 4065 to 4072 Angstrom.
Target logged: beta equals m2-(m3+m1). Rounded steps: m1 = 28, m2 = 12.7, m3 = 24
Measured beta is -39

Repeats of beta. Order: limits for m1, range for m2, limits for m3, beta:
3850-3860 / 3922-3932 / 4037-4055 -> -31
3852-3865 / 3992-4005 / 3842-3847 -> -2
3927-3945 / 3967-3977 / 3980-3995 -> -24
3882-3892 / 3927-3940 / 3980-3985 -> -32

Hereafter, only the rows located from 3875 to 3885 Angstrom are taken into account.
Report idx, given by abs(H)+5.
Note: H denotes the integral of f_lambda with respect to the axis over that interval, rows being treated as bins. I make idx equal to 160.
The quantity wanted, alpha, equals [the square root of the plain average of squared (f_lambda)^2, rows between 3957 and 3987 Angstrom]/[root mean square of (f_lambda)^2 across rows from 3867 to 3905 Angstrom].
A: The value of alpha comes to 1.35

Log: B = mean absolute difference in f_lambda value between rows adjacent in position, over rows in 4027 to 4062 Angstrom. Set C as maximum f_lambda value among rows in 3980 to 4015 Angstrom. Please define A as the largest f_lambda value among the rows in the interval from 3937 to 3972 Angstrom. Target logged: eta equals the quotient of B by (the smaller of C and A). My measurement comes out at 0.06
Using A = 21.3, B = 1.18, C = 29.3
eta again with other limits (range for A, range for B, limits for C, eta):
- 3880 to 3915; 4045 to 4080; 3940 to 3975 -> 0.02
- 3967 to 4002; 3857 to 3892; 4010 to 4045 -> 0.03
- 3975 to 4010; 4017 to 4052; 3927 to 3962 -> 0.05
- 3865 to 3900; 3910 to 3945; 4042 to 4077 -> 0.10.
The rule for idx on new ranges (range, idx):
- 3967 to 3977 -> 143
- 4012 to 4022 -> 309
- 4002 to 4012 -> 287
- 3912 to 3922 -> 215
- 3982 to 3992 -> 277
